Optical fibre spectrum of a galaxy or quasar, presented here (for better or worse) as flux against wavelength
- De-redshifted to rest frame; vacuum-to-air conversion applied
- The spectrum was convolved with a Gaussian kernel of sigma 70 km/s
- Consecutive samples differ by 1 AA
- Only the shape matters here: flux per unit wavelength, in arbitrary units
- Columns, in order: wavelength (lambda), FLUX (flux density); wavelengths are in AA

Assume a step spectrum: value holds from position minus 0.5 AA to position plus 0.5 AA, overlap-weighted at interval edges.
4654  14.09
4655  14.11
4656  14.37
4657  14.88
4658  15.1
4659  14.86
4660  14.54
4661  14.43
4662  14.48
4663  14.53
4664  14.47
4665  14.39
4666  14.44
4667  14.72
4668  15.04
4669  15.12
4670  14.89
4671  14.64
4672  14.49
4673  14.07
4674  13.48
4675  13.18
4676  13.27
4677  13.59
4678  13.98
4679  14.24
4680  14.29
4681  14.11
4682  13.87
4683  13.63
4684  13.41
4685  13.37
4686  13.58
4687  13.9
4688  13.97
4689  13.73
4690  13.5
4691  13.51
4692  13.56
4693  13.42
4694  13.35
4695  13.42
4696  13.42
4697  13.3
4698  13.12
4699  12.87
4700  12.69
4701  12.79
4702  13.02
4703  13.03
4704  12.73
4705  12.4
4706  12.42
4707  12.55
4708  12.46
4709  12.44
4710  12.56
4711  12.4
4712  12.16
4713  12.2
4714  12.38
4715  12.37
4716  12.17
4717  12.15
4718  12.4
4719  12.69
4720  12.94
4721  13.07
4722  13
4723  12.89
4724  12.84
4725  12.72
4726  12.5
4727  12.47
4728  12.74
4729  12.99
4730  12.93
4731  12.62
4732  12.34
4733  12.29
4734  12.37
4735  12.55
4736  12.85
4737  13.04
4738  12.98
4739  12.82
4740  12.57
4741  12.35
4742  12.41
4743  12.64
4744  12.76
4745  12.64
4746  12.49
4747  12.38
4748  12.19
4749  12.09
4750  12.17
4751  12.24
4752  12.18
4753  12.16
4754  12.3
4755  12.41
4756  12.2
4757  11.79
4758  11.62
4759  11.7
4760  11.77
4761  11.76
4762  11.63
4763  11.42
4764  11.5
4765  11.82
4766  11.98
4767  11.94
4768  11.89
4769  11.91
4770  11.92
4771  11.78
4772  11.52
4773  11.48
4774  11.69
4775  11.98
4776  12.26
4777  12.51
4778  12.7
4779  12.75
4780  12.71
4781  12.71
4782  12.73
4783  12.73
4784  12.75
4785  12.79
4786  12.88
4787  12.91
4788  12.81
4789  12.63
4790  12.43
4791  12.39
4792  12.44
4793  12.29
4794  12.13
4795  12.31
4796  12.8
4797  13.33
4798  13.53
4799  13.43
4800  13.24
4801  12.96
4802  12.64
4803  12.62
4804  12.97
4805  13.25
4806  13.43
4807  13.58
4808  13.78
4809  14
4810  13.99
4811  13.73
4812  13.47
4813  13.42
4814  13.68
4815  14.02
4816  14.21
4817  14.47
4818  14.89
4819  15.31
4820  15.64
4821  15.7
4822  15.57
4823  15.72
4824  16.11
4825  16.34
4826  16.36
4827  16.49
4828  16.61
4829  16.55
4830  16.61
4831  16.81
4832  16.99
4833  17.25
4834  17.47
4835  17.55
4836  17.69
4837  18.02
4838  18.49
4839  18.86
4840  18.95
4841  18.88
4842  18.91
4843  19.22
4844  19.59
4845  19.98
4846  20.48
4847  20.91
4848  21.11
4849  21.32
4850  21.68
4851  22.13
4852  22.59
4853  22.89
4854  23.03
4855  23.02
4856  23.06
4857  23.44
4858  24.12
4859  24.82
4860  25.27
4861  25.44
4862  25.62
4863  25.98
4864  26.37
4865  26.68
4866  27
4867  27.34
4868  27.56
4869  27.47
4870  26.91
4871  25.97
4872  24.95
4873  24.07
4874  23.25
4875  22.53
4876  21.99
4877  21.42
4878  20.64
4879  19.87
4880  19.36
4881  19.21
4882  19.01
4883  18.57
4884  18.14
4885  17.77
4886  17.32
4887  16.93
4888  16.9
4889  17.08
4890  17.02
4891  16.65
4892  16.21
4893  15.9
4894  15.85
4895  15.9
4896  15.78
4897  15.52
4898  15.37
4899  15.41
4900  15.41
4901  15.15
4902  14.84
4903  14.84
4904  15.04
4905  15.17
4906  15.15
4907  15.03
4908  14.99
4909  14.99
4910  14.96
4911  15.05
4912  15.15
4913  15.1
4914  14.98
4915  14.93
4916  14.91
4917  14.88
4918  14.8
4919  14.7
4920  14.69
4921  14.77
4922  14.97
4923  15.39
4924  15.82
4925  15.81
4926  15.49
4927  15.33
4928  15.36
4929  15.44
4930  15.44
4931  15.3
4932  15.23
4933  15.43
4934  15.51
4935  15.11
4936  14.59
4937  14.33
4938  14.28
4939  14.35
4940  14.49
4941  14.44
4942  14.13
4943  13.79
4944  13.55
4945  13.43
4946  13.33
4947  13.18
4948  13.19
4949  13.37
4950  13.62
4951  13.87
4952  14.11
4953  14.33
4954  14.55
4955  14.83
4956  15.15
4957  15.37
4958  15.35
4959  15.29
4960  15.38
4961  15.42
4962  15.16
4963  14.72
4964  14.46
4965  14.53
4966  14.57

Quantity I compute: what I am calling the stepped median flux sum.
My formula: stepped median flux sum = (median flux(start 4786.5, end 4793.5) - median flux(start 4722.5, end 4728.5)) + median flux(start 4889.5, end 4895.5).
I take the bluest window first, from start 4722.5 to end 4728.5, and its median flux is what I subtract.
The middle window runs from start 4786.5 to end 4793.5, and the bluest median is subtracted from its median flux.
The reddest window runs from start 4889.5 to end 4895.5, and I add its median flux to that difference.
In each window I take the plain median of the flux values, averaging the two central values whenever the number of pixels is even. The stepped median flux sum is 15.8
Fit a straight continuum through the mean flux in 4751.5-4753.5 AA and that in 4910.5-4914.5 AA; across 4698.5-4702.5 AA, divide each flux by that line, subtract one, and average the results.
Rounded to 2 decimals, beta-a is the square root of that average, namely 0.38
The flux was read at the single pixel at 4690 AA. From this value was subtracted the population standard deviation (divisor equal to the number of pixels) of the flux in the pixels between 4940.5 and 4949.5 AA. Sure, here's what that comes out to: 13.1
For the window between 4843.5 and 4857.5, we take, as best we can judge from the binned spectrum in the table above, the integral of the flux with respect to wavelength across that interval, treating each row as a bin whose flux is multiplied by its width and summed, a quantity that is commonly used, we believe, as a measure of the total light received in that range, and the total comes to 305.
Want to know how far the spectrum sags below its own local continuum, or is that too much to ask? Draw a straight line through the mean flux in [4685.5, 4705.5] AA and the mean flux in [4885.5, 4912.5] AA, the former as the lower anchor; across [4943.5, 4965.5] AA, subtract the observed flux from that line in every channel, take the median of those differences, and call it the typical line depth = 2.0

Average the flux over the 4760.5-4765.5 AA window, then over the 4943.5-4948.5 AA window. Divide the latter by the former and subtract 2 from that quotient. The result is -0.85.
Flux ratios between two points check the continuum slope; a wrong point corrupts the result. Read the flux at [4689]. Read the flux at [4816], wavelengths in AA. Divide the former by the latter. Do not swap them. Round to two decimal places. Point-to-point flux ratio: 0.97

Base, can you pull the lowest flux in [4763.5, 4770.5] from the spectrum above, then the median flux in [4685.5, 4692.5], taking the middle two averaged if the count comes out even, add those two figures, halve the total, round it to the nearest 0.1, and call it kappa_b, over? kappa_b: 12.5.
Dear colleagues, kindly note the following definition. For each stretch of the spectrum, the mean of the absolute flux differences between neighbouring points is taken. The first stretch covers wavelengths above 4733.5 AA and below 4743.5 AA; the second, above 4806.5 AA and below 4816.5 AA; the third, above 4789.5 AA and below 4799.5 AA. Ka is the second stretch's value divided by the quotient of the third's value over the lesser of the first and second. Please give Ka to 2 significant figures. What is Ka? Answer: 0.17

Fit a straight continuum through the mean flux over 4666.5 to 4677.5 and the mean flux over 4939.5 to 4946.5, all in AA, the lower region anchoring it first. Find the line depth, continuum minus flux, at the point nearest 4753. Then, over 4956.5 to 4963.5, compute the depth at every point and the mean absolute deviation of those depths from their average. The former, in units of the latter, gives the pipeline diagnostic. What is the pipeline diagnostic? 12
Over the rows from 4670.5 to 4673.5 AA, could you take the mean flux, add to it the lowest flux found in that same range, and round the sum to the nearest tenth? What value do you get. 28.5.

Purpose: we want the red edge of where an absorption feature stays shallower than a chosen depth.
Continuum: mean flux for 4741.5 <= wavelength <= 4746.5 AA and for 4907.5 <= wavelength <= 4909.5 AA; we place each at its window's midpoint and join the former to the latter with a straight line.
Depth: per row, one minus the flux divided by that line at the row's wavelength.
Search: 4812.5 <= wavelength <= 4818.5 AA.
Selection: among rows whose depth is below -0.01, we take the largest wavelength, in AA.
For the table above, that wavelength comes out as 4818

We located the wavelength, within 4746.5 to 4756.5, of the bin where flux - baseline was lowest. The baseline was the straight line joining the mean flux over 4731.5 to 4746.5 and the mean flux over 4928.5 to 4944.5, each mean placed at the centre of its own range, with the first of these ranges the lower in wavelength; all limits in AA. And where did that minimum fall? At 4749 AA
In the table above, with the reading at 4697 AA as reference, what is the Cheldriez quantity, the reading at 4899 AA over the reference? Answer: 1.16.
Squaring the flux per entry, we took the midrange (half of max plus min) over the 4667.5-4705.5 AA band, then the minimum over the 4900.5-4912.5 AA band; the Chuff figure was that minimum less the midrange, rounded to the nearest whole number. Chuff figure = 29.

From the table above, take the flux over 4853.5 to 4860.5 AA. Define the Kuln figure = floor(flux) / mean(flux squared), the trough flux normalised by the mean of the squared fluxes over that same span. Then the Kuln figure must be 0.041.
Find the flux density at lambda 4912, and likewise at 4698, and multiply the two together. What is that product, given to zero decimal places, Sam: 199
